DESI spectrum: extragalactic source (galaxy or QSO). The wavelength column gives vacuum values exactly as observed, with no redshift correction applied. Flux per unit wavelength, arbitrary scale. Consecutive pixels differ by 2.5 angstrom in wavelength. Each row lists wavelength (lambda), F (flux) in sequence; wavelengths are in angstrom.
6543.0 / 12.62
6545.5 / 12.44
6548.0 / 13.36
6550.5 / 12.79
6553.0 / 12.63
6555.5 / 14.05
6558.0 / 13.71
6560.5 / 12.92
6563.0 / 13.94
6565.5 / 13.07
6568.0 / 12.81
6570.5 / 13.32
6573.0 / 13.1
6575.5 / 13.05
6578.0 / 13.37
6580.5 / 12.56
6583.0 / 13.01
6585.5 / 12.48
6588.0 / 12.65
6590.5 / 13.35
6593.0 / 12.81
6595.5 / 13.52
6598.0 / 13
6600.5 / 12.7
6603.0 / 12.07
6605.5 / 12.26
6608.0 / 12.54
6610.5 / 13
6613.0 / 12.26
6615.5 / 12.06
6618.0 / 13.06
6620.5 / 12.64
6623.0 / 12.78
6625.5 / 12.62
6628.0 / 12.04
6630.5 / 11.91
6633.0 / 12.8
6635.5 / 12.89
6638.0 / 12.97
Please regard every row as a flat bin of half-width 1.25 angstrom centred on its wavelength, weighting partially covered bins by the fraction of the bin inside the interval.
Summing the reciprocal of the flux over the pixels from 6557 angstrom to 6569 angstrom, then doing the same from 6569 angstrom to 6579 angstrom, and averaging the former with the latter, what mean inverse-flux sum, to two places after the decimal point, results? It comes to 0.34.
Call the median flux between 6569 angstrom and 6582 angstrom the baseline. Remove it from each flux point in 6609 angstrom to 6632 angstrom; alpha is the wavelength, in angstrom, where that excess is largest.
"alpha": 6618.0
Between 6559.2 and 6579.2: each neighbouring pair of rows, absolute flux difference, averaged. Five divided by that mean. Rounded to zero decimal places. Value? 11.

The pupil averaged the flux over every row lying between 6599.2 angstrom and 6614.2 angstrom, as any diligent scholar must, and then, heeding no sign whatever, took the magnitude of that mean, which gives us 12.5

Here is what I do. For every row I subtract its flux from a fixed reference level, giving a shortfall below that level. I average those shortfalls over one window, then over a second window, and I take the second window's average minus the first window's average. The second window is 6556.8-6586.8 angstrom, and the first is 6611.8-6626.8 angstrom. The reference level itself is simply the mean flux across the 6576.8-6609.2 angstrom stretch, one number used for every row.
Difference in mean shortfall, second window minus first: -0.54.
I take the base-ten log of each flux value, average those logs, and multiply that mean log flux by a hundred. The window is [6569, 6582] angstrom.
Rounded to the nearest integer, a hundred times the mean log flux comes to 112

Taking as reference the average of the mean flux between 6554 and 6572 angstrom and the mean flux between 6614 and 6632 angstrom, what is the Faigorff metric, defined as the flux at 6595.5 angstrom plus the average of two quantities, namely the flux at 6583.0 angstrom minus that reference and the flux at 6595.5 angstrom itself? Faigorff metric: 20.3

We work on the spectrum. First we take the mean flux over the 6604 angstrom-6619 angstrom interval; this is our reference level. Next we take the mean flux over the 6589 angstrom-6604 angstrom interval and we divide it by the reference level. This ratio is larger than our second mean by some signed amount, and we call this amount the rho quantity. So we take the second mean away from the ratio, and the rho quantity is -11.9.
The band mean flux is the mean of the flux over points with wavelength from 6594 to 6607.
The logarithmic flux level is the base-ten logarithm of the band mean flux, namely 1.10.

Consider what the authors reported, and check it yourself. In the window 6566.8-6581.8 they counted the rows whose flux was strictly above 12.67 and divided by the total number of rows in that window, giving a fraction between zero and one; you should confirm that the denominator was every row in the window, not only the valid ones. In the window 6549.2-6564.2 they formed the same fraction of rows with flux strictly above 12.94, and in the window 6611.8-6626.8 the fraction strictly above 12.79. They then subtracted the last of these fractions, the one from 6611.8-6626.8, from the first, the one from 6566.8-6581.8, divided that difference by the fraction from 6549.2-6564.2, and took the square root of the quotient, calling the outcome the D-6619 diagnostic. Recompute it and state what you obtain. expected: 1.2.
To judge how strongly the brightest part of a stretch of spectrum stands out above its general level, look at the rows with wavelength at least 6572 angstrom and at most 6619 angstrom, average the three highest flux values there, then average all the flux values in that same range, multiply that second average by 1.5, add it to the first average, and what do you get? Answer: 32.6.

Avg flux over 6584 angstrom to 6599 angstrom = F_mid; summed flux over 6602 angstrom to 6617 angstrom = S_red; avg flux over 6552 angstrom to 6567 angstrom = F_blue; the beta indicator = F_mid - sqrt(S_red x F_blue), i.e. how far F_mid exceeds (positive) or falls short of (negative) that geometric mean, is -18.55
